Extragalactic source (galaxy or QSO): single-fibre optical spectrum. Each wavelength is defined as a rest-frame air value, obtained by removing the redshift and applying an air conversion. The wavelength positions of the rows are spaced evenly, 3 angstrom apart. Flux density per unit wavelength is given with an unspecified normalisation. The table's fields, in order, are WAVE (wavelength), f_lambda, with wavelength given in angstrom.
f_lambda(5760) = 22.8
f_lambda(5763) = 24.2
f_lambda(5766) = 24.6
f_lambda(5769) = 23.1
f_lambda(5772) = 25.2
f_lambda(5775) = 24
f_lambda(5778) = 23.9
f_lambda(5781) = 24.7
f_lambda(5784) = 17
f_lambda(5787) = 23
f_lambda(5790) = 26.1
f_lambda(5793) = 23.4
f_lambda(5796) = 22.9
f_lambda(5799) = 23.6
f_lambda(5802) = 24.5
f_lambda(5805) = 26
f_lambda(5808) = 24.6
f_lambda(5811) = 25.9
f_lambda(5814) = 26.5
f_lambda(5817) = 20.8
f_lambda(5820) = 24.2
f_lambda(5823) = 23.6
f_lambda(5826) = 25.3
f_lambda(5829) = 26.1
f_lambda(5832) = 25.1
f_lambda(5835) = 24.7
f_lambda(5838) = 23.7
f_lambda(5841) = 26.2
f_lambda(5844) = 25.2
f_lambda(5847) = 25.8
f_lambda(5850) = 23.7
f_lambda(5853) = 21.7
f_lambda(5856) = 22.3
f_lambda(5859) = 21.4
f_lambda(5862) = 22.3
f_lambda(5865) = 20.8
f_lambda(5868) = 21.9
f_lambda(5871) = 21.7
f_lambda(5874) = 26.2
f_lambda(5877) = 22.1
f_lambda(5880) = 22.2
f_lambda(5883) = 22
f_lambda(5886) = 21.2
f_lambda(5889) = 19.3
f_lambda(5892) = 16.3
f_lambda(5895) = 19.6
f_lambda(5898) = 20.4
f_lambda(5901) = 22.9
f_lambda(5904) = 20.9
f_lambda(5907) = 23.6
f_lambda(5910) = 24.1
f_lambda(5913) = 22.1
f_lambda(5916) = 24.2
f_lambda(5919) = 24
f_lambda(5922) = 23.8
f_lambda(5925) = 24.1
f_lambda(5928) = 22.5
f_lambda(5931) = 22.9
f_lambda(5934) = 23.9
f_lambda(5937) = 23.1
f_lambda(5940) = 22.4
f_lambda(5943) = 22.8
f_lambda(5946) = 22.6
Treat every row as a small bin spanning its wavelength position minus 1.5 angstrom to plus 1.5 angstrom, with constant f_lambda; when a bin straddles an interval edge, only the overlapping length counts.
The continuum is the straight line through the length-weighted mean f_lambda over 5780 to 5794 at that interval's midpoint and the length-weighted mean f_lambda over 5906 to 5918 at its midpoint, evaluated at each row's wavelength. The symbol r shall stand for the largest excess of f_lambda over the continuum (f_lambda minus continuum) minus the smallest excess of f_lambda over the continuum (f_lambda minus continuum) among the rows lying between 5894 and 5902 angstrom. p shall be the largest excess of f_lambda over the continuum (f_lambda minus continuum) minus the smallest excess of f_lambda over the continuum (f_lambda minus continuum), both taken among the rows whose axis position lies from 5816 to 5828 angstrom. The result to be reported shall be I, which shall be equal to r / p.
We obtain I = 0.7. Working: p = 4.4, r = 3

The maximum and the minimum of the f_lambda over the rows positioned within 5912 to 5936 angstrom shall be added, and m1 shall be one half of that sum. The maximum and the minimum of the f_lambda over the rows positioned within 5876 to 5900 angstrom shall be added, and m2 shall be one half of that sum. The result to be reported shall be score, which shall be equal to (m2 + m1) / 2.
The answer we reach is 21.2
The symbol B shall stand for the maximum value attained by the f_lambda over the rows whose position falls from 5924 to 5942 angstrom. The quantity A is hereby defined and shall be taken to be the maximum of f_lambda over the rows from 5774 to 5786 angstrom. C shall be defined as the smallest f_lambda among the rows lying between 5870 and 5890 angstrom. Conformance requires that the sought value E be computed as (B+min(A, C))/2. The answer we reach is 21.70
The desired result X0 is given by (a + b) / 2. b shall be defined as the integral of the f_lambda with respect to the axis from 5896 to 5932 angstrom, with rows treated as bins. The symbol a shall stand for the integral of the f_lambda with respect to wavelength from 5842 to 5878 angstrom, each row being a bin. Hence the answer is 826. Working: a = 827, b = 825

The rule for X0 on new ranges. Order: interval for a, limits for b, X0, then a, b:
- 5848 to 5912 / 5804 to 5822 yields 918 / 1394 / 443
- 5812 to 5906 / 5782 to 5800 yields 1276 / 2143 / 409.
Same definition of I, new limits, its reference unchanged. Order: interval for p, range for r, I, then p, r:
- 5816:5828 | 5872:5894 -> 2.3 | 4.4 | 10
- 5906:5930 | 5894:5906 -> 1.6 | 2.1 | 3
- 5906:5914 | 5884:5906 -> 3.2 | 2.0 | 7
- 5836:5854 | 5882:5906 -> 1.4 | 4.6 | 7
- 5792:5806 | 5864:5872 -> 0.4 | 3.0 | 1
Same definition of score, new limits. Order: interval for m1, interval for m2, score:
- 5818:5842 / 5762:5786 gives 23.0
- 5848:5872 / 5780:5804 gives 21.9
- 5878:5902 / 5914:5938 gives 21.5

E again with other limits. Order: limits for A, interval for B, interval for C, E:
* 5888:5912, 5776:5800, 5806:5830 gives 23.45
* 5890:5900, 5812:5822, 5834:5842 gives 23.45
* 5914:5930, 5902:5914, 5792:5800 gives 23.50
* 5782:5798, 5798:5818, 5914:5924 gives 25.15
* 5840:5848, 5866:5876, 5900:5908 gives 23.55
